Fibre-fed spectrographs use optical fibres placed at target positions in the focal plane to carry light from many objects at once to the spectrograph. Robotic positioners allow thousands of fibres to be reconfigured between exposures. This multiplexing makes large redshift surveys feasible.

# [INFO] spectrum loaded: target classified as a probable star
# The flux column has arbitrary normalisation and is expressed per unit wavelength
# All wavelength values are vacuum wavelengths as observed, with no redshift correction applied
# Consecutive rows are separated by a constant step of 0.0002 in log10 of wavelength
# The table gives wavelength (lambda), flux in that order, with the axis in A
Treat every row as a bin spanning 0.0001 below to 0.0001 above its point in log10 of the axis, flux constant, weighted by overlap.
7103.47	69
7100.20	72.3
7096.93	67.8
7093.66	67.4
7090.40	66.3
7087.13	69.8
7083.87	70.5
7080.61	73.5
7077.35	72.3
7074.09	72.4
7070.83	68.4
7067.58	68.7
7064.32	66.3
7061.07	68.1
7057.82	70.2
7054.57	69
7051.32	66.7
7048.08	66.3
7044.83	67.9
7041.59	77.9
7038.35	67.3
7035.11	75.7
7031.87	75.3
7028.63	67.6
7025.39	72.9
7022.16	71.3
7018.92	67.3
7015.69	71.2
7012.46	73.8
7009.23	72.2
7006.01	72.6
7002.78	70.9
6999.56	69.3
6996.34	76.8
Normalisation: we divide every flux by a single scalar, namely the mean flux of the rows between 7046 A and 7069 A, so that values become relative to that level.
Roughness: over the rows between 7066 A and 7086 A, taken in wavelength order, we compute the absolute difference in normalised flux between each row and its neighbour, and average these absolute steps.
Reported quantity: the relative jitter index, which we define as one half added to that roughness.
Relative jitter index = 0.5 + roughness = 0.525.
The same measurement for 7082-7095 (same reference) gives 0.526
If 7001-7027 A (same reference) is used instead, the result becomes 0.533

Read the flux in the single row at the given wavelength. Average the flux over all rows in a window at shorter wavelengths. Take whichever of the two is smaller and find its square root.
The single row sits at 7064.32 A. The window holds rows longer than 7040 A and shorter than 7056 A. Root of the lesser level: 8.14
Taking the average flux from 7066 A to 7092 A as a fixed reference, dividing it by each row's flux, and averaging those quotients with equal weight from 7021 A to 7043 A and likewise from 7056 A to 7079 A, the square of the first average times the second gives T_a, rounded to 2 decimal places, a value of 0.95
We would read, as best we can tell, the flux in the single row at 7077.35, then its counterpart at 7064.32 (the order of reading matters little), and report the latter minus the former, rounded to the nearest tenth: -6.0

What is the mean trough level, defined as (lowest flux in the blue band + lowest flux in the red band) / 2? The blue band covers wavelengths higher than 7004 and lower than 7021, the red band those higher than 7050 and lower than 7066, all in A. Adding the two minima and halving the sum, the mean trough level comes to 66.80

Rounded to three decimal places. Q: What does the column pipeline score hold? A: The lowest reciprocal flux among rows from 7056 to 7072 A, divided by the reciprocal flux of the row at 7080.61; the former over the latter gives 1.047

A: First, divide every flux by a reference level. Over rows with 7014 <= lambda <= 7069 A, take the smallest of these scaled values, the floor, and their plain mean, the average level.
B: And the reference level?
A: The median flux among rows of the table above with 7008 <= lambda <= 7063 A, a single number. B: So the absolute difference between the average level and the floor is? 0.0525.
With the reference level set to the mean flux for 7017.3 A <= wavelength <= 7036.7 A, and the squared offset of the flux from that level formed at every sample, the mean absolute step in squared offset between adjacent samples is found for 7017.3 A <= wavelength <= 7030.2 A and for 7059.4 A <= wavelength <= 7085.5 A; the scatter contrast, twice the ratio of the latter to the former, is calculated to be 1.3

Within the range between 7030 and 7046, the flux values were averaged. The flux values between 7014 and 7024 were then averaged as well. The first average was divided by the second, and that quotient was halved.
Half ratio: 0.52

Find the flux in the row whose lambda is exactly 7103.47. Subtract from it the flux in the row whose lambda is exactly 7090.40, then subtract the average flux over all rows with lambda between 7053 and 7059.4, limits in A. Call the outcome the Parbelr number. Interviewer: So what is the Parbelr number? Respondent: -67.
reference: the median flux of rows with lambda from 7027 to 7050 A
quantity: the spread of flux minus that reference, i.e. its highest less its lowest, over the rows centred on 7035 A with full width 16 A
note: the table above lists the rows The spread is 11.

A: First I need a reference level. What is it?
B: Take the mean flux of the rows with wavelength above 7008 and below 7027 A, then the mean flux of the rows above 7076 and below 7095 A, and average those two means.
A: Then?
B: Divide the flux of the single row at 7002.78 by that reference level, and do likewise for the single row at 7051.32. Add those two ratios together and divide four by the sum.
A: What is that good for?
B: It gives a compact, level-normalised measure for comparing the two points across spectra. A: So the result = 2.06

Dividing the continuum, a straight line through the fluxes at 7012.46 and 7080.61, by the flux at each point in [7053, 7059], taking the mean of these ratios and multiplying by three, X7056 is 3.17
